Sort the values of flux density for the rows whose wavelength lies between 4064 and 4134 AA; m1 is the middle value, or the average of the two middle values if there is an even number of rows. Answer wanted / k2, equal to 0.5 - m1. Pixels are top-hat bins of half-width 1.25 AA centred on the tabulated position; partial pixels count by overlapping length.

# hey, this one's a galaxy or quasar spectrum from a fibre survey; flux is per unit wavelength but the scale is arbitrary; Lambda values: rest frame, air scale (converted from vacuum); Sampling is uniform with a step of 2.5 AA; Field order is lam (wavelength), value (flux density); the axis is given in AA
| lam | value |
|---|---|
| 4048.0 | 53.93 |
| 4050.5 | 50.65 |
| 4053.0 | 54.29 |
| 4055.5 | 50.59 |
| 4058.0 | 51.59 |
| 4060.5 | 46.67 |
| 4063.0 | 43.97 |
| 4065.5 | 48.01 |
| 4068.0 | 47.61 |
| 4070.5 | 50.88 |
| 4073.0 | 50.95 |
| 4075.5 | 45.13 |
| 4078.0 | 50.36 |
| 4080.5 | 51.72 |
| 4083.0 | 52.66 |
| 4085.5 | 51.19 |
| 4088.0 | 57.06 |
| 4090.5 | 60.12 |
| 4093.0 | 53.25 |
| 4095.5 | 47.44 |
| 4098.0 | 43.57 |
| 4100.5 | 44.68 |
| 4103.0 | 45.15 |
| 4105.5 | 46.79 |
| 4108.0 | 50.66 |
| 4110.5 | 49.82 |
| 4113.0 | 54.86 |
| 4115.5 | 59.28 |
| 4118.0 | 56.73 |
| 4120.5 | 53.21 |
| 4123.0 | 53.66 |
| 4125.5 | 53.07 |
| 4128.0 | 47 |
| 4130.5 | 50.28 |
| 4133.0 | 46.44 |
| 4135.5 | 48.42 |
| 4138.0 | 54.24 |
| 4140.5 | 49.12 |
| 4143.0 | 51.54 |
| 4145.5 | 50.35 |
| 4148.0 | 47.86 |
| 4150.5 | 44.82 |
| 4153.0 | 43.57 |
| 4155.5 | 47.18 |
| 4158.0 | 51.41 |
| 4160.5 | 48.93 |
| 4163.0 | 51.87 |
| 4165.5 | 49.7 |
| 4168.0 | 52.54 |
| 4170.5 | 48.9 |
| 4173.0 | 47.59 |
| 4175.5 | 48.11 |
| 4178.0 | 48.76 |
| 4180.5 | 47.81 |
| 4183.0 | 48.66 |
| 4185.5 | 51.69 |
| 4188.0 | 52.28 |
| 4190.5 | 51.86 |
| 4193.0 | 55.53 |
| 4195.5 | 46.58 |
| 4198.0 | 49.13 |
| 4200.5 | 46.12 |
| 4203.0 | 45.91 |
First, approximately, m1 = 50.8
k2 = -50.3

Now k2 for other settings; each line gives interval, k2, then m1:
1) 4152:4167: -48.8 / 49.3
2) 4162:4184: -48.3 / 48.8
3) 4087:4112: -48.1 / 48.6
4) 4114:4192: -49.2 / 49.7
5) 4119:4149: -49.8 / 50.3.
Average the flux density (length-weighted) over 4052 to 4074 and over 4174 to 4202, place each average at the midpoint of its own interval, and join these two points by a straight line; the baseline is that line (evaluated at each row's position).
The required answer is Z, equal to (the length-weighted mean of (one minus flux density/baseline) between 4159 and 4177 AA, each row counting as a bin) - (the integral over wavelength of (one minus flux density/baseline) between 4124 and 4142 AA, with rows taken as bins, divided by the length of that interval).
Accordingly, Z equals 0.01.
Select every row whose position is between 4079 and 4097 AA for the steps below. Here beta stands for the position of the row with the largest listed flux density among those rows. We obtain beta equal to 4090.5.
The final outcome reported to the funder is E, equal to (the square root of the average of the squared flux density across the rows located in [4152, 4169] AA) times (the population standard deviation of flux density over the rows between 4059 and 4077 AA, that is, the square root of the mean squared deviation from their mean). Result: 121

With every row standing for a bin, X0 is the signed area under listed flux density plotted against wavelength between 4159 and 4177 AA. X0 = 894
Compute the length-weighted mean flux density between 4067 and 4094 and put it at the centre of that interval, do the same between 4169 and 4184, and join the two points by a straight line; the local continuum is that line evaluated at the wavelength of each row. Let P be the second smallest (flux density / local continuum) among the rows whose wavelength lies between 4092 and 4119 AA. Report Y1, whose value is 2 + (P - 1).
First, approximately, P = 0.873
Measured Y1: 1.87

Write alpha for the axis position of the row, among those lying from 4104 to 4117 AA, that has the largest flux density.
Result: 4115.5 AA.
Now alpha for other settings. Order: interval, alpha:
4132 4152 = 4138.0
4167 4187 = 4168.0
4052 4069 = 4053.0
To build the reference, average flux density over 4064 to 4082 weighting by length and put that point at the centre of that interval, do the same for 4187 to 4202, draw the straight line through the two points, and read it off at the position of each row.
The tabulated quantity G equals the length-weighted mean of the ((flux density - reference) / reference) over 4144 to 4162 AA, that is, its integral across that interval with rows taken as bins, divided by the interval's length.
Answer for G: -0.04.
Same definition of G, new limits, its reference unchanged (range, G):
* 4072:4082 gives 0.01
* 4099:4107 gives -0.08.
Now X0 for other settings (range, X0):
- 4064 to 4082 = 886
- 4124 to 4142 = 898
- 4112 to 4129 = 919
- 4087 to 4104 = 853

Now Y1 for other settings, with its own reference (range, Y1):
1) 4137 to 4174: 1.91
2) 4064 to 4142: 1.87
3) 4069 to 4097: 1.92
